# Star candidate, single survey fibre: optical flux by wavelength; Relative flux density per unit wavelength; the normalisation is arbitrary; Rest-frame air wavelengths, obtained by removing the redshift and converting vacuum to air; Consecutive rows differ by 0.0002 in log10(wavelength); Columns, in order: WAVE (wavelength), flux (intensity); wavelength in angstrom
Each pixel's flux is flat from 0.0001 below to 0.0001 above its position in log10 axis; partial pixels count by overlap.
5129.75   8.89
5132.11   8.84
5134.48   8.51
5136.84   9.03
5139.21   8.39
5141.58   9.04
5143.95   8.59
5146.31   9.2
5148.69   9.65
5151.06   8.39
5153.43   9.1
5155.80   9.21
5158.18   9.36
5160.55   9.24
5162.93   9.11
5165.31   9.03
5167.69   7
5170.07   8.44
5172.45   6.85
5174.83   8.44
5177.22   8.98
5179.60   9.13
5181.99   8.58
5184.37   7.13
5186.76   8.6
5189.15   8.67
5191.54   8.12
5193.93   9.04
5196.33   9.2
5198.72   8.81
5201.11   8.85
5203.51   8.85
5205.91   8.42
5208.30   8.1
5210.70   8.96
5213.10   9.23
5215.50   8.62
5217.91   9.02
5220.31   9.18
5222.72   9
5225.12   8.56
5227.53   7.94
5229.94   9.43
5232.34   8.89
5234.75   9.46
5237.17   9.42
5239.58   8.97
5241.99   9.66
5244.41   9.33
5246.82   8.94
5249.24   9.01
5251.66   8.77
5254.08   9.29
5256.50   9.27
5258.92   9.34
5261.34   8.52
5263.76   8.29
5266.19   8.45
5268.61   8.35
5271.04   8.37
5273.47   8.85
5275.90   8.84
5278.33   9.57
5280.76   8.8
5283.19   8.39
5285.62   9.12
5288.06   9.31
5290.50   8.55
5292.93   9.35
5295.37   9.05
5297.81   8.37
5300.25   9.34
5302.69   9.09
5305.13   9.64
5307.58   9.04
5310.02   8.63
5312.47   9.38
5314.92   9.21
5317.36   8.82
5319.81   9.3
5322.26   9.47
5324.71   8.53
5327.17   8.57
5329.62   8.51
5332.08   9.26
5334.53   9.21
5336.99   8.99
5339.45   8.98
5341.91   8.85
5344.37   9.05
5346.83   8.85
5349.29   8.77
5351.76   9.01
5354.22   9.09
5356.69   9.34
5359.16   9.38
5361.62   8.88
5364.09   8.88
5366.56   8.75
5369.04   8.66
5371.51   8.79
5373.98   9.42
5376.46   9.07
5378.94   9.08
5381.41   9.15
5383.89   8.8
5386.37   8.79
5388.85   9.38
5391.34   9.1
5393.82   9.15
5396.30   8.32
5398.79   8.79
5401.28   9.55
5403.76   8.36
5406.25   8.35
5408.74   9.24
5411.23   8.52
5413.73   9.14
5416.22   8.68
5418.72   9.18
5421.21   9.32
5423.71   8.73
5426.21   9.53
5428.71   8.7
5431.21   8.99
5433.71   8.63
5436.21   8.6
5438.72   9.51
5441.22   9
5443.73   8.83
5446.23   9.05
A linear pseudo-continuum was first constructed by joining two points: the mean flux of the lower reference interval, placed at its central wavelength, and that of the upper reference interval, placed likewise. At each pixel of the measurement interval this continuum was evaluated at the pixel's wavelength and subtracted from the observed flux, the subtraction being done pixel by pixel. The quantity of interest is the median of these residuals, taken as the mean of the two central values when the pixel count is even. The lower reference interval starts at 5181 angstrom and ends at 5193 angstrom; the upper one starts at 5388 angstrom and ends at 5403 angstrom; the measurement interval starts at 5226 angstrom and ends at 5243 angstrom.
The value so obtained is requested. 1.0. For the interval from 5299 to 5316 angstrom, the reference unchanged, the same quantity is 0.5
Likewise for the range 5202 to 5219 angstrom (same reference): 0.6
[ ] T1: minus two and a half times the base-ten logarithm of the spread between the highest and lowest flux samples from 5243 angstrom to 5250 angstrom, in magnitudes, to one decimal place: 1.0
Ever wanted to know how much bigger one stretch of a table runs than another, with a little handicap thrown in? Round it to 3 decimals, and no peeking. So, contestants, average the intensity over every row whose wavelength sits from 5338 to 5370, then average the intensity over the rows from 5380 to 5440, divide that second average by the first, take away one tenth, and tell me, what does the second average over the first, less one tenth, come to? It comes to 0.897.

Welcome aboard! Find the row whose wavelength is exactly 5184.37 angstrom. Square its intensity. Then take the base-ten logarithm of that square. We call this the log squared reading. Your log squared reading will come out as 1.71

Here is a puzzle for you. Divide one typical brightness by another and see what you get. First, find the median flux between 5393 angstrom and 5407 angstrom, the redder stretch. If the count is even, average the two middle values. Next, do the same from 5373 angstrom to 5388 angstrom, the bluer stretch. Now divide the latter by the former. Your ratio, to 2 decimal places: 1.06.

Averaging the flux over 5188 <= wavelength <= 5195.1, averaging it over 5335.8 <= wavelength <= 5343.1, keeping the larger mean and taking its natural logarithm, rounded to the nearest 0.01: 2.19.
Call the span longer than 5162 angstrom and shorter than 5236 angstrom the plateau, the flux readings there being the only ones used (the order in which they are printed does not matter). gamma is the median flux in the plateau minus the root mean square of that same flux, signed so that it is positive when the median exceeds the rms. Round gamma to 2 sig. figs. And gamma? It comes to 0.19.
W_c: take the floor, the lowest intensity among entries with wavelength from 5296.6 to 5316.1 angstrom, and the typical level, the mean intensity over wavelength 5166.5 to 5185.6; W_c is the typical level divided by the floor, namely 0.96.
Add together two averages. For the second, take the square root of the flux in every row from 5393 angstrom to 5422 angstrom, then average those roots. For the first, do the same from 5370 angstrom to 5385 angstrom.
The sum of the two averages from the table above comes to 5.99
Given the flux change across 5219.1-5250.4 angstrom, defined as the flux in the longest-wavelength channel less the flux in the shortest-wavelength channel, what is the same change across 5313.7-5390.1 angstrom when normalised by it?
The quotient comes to -1.0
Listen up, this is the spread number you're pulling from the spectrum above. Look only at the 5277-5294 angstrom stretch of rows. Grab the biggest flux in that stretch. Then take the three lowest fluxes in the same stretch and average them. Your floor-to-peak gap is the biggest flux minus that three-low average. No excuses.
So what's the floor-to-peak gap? 1.0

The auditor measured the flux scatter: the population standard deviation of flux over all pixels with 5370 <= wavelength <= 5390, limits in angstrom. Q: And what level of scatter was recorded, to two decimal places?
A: 0.24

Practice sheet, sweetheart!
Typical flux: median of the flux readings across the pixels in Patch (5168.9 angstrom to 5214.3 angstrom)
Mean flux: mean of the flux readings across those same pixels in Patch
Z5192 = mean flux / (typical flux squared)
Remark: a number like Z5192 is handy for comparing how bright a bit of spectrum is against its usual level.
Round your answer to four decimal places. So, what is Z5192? 0.1137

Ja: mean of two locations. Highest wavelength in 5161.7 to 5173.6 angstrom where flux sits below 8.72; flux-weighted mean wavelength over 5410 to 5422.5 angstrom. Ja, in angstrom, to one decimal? 5294.4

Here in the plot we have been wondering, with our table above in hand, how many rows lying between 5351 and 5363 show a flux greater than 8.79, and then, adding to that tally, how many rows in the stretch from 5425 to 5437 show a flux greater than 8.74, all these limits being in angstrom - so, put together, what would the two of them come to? 7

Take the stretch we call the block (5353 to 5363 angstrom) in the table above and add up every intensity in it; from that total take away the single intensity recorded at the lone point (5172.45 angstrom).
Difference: 29.8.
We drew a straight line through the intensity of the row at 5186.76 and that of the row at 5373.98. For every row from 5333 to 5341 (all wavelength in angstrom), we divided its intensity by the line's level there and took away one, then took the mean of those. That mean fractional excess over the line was -0.021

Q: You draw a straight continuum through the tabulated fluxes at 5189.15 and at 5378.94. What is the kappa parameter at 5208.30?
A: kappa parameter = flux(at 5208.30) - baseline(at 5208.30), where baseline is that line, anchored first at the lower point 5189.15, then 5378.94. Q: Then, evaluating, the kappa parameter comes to -0.61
